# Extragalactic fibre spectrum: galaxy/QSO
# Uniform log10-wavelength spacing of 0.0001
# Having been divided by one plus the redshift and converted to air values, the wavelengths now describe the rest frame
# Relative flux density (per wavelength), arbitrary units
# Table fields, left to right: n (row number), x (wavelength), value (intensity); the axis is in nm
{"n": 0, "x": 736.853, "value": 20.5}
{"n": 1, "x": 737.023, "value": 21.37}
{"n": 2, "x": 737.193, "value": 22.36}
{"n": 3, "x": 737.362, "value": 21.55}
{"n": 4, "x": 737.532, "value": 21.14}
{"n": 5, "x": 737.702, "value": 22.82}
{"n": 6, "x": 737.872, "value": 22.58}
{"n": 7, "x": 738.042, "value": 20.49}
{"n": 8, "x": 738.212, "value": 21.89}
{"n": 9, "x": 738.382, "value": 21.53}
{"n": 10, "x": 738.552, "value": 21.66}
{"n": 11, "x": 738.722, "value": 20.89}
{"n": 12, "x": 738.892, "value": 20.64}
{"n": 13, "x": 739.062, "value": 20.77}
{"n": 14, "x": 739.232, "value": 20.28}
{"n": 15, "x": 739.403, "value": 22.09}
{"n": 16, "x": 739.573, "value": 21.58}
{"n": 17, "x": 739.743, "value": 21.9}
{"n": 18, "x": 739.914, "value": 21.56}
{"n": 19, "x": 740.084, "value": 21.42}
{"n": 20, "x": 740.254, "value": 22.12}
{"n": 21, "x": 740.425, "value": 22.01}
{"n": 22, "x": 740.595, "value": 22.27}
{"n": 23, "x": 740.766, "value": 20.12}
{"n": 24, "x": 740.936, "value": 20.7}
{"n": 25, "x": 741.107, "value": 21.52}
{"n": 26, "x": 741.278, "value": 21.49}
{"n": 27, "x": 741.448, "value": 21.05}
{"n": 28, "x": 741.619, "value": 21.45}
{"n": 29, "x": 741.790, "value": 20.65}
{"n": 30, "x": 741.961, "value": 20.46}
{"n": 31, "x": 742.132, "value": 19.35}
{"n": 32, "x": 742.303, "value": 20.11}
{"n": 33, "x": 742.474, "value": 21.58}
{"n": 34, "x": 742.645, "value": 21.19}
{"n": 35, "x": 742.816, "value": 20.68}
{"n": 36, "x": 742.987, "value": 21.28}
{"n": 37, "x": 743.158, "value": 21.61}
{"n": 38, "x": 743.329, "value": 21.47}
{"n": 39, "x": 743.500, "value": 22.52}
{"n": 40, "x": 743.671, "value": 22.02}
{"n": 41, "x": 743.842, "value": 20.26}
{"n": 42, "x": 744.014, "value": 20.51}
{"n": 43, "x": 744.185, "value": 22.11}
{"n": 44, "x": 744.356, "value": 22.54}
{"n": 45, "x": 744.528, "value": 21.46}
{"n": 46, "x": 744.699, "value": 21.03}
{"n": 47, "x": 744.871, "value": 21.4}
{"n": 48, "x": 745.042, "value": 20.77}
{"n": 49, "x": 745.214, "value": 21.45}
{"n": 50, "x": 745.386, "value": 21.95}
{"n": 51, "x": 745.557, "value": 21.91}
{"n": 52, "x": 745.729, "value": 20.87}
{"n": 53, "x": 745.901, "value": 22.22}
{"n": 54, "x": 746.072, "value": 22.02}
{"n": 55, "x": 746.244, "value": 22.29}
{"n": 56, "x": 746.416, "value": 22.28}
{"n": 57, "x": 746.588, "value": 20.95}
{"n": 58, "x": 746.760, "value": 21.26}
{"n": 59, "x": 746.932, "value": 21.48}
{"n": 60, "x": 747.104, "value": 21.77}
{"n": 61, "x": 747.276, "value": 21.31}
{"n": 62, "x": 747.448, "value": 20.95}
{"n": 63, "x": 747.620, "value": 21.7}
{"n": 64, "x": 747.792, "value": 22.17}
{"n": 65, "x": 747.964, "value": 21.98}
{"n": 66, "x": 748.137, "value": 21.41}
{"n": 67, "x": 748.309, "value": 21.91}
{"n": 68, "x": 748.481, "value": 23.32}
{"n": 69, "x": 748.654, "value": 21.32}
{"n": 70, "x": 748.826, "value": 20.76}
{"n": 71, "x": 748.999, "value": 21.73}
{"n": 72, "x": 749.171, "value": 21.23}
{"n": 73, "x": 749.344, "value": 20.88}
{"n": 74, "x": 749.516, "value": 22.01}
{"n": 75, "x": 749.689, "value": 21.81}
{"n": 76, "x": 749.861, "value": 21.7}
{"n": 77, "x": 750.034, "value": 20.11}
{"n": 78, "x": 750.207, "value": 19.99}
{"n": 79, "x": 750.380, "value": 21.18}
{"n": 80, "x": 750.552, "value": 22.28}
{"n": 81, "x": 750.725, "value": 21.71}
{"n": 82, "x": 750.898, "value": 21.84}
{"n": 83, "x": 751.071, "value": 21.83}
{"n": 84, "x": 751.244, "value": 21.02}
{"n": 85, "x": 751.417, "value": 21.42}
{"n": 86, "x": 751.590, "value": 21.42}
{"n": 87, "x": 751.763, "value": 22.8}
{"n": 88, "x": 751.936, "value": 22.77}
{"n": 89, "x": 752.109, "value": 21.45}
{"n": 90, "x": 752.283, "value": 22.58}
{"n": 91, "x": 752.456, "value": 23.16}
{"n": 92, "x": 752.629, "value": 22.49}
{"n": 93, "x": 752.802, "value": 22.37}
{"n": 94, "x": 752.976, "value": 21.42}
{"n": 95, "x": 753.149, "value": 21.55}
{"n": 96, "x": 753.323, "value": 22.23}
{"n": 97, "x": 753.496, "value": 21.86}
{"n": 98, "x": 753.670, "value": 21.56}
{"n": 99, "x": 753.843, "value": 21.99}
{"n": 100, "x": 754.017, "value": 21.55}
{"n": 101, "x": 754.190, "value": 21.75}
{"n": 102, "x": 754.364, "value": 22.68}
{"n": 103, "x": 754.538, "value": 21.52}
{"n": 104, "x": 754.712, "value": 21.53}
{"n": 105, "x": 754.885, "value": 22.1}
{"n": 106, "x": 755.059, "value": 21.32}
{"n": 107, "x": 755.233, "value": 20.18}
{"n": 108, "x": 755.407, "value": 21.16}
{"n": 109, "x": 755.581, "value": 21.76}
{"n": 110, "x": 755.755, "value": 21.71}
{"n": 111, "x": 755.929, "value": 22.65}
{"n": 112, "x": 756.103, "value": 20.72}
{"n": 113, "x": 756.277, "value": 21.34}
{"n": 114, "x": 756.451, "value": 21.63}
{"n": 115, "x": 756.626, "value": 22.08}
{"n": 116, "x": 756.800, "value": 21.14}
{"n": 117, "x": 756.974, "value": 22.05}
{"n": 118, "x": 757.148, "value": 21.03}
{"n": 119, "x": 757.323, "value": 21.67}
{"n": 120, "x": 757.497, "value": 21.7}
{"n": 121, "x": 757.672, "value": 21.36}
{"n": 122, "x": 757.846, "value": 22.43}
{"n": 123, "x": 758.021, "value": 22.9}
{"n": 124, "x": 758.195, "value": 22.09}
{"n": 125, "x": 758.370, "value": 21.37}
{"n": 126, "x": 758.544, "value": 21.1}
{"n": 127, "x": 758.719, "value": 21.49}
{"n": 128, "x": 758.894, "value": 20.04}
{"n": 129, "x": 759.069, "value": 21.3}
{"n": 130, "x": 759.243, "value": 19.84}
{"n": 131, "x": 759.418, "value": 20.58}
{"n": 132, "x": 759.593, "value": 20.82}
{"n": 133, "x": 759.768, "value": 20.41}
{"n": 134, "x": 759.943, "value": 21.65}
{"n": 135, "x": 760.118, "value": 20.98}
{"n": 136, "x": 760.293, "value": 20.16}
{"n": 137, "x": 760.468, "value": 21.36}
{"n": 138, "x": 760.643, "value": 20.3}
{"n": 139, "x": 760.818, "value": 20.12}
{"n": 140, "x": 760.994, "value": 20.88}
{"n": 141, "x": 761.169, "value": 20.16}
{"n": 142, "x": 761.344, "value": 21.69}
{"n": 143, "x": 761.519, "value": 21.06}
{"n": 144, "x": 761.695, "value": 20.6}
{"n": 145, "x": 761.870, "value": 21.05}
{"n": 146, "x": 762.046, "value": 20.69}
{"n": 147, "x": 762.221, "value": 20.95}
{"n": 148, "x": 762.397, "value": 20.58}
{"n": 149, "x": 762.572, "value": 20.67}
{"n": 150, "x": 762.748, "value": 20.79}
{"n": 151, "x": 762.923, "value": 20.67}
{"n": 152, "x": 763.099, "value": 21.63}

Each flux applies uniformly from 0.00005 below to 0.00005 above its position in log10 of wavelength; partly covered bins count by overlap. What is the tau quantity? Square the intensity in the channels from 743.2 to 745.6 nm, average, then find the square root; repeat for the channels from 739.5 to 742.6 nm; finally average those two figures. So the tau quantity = 21.4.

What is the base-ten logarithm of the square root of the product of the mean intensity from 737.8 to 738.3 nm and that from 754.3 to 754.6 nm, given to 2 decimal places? 1.34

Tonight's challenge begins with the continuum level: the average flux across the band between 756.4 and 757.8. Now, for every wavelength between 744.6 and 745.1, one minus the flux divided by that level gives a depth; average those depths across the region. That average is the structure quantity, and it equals 0.024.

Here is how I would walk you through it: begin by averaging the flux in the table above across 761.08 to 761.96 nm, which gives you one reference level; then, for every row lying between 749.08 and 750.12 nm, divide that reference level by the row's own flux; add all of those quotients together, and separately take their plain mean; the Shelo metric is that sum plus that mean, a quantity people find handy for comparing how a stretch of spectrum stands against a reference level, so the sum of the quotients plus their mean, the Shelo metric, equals 6.88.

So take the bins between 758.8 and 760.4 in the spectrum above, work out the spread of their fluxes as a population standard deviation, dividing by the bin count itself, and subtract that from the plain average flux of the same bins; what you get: 20.1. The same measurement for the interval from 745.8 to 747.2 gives 21.3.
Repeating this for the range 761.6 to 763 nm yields 20.6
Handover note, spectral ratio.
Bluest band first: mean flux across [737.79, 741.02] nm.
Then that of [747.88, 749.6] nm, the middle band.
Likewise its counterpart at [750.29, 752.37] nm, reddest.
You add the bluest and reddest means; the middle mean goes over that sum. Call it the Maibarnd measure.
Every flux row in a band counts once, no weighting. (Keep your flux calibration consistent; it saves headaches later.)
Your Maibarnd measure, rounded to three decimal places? 0.501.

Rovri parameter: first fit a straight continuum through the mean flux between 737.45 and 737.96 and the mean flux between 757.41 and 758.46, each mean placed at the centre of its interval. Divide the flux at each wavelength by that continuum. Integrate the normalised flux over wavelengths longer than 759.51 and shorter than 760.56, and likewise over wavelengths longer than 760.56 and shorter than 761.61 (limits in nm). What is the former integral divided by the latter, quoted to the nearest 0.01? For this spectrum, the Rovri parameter 1.01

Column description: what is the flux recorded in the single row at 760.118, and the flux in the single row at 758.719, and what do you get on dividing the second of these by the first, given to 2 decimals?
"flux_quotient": 1.02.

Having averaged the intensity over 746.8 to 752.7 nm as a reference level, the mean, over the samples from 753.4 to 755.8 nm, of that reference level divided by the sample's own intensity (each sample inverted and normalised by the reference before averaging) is 1.00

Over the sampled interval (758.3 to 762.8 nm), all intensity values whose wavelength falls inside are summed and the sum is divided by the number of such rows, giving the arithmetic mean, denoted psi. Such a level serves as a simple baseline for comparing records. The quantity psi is 20.8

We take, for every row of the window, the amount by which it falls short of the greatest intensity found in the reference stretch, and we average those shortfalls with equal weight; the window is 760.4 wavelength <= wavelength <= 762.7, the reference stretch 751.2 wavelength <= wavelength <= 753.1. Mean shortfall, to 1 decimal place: 2.4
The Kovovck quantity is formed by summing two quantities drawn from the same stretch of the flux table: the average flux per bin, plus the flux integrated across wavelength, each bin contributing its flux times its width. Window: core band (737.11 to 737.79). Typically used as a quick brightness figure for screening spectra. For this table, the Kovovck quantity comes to 36.9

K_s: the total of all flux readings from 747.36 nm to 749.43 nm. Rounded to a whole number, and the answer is 259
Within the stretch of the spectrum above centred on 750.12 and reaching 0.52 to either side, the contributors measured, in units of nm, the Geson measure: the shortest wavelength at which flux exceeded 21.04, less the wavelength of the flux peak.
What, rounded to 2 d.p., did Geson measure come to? -0.86 nm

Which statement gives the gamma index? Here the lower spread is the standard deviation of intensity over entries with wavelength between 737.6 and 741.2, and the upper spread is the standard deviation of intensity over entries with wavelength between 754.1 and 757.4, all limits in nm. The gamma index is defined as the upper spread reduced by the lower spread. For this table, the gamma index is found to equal -0.15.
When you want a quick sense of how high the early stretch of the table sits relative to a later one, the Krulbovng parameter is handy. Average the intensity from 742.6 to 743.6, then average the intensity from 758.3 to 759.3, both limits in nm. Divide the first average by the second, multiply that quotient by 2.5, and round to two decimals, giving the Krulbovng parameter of 2.57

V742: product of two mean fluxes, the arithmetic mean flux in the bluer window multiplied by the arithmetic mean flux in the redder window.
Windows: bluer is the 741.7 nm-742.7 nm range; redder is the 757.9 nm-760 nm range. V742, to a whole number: 434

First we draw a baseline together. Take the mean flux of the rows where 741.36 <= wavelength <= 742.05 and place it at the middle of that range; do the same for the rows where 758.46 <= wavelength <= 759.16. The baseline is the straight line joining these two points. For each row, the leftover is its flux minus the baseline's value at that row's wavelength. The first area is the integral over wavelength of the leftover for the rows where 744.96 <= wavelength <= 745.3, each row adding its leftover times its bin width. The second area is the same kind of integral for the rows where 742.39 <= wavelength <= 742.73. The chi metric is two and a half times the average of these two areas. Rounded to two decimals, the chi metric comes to 0.29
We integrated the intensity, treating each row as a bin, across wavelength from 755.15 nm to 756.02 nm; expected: 18.7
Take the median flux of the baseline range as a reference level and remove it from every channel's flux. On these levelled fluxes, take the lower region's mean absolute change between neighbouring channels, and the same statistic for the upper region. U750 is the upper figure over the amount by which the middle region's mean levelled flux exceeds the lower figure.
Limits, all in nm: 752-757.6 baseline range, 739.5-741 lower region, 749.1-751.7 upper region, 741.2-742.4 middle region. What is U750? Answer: -0.34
